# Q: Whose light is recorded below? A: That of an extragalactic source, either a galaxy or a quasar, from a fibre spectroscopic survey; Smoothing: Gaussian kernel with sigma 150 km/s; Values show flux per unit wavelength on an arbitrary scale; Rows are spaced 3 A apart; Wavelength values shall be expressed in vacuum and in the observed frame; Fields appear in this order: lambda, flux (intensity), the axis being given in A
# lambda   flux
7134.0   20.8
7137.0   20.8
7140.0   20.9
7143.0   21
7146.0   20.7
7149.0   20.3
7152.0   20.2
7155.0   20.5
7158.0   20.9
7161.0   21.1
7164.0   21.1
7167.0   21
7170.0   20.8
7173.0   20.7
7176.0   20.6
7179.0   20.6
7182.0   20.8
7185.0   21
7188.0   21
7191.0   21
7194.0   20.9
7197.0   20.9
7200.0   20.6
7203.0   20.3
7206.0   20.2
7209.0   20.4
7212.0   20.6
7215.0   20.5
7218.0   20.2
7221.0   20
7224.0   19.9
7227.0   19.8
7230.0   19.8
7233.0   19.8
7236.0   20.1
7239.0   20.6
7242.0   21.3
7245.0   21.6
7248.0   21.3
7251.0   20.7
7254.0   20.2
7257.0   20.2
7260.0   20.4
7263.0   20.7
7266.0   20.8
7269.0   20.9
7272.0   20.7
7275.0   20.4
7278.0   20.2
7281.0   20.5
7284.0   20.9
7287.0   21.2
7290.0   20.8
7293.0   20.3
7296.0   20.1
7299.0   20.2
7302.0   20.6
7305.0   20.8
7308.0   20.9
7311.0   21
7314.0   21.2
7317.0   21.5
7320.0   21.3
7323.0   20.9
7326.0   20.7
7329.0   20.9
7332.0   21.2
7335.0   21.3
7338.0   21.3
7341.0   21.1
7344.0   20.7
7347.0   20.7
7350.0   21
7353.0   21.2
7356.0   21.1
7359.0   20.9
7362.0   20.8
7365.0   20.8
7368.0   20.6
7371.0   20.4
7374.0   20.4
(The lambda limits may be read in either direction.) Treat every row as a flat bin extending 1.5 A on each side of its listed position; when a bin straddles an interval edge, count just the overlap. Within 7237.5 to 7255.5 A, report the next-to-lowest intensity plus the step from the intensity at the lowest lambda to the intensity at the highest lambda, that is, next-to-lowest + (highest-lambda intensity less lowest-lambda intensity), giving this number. 20.2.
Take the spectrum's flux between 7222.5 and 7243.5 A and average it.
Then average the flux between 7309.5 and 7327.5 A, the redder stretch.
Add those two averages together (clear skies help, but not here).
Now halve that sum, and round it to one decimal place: 20.6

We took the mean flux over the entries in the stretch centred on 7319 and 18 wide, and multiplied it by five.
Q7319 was 105.5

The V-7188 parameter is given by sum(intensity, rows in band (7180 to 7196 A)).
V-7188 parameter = 105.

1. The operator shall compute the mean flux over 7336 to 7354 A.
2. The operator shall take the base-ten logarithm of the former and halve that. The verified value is 0.661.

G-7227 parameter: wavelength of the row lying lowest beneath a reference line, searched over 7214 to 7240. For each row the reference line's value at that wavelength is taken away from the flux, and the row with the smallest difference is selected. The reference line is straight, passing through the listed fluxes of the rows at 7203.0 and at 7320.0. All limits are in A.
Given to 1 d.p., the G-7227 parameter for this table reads 7233.0 A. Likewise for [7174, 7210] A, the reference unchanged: 7206.0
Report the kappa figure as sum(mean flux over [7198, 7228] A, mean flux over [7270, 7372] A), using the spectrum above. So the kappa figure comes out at 41.1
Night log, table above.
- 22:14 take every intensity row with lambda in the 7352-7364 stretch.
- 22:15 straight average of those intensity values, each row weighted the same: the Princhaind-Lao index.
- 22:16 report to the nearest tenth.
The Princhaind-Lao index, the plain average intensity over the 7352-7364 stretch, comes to 21.0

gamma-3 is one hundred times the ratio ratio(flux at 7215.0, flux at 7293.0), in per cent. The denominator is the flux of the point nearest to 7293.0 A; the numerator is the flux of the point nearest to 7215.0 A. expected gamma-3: 101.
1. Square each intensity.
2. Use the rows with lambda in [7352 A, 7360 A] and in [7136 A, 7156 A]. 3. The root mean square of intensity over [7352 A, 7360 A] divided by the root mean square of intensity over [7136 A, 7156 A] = 1.021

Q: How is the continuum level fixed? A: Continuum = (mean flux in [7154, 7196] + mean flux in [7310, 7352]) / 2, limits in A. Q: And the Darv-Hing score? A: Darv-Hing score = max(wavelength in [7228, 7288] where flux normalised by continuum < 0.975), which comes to 7278.0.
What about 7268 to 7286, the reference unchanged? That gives 7278.0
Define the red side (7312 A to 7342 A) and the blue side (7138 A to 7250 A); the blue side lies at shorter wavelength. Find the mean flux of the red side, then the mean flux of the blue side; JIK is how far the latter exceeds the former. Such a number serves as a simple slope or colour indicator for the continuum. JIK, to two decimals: -0.52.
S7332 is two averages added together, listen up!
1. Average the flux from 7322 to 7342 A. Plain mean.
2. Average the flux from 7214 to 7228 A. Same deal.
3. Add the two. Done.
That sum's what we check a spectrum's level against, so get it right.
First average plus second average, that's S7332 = 41.1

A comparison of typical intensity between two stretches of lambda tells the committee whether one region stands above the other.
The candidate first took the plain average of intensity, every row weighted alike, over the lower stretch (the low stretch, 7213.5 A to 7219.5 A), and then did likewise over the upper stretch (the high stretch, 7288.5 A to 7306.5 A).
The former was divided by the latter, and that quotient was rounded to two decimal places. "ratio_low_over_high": 0.99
